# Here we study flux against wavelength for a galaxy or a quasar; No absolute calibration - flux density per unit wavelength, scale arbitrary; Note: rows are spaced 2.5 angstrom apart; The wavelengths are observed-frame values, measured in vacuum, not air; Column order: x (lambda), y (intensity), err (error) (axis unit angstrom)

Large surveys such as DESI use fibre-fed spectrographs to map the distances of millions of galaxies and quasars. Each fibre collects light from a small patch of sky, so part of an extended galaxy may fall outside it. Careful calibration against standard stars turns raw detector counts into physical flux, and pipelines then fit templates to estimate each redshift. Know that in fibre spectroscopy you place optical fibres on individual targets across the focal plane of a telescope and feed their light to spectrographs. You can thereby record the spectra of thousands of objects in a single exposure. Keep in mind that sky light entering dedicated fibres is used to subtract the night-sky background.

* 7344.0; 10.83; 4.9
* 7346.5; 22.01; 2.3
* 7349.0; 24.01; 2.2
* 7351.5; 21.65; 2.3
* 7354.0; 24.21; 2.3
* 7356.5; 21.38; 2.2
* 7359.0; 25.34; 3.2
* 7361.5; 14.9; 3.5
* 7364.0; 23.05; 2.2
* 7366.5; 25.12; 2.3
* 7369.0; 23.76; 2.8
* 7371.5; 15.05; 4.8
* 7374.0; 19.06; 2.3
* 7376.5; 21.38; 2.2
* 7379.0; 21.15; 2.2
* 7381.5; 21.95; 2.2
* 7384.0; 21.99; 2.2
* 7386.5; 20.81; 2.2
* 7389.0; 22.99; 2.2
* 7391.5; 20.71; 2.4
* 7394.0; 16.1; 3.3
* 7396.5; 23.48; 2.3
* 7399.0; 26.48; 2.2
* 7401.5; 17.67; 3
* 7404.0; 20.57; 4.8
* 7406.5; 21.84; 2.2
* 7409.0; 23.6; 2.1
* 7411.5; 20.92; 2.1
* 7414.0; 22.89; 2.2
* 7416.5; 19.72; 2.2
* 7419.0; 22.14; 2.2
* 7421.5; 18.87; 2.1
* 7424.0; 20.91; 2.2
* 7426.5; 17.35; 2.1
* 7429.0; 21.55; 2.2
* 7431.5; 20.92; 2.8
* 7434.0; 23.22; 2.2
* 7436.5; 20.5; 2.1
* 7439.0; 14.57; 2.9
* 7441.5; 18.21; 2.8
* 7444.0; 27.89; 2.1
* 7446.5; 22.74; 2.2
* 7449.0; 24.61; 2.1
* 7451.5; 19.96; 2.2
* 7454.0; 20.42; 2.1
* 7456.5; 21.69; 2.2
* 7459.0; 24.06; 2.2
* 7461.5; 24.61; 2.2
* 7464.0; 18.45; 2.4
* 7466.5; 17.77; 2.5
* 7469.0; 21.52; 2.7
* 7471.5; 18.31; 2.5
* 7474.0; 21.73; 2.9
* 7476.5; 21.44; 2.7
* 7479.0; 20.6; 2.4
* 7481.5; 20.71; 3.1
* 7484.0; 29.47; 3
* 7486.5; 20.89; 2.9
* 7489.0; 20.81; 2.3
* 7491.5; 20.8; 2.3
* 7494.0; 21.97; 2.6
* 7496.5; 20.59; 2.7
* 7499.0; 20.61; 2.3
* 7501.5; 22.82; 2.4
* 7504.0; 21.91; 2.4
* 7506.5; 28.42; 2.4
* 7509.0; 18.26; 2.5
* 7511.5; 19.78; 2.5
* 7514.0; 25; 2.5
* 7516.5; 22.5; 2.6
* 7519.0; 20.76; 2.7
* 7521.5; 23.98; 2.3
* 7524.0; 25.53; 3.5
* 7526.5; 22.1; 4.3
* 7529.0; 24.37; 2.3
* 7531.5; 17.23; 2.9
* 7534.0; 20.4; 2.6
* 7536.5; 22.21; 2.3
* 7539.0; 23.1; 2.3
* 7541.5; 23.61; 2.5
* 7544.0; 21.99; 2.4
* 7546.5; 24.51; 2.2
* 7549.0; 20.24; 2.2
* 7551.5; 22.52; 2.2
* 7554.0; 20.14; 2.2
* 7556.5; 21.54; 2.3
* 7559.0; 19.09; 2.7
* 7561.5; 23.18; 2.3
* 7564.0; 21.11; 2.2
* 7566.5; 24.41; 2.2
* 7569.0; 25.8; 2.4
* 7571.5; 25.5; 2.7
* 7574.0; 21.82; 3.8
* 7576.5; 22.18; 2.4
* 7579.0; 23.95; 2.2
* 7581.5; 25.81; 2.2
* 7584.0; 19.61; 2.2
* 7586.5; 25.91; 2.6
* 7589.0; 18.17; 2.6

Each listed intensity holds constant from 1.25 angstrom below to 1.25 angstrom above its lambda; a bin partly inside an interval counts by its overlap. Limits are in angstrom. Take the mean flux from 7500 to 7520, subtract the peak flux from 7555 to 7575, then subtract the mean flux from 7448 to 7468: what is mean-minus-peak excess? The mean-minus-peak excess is -24.8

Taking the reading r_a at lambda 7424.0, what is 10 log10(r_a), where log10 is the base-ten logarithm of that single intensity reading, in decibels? 13.2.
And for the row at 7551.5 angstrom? 13.5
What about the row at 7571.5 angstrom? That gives 14.1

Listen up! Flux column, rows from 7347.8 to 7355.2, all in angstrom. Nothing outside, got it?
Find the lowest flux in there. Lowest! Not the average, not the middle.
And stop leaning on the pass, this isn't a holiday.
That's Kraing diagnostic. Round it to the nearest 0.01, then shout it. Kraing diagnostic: 21.65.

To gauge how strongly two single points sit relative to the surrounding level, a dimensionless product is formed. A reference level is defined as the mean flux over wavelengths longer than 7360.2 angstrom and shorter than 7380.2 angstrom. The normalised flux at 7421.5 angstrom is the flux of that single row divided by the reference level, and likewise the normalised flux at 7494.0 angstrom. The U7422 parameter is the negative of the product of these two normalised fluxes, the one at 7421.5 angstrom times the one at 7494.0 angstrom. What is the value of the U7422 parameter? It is -0.99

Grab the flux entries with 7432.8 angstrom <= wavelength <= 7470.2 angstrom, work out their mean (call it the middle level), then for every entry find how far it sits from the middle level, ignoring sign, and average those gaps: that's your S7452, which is 2.6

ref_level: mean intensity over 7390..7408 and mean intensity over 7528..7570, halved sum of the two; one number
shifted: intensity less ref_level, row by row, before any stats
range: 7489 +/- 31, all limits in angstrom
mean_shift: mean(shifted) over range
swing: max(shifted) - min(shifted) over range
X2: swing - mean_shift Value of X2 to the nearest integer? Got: 11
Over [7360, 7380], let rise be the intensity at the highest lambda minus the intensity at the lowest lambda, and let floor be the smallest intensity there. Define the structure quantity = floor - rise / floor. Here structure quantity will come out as 14.5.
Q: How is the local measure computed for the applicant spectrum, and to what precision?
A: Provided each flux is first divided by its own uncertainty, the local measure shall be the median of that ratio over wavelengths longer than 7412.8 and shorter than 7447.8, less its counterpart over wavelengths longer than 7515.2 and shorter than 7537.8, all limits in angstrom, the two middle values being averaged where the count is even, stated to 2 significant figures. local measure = 1.8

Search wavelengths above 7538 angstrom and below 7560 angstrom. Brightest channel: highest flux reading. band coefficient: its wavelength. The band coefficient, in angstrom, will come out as 7546.5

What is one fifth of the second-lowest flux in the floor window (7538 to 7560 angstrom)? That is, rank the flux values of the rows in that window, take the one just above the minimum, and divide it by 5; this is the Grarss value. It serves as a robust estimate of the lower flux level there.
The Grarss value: 4.0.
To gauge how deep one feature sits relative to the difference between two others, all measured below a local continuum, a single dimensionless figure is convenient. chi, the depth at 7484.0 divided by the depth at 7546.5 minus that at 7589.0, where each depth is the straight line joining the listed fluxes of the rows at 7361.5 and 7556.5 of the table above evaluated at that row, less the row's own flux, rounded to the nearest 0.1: 1.3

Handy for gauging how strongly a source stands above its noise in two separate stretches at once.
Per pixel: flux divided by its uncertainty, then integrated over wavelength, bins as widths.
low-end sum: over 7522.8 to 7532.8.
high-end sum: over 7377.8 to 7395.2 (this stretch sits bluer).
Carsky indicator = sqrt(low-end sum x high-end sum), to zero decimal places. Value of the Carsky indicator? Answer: 107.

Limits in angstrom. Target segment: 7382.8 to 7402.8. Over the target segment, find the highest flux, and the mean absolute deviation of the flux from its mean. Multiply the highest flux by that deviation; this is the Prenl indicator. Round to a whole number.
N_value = 65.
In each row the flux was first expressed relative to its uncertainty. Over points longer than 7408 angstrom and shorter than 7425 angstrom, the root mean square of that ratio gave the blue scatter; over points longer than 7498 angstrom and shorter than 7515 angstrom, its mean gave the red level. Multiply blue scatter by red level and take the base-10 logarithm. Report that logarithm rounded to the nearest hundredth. 1.96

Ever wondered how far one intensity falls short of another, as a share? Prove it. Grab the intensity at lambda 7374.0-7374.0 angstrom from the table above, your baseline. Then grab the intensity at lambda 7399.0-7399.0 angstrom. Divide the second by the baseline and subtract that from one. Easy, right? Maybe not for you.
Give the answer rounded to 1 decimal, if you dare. -0.4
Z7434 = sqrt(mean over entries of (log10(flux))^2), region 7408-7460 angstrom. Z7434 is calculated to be 1.33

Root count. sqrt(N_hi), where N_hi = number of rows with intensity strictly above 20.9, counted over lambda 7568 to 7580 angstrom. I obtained 2.2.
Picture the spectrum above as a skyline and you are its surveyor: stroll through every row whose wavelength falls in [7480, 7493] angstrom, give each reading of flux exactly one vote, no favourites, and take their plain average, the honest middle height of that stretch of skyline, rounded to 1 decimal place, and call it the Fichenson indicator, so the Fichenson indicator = 22.5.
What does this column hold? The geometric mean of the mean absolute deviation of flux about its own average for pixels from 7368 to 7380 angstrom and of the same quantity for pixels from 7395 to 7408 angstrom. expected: 2.40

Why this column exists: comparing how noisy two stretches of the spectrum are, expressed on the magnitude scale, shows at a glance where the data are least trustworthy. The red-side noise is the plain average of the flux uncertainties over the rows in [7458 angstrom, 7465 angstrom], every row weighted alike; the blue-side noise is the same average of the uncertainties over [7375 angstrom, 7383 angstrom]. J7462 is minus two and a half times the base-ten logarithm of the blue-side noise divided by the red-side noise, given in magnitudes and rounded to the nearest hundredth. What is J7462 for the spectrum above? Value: 0.03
